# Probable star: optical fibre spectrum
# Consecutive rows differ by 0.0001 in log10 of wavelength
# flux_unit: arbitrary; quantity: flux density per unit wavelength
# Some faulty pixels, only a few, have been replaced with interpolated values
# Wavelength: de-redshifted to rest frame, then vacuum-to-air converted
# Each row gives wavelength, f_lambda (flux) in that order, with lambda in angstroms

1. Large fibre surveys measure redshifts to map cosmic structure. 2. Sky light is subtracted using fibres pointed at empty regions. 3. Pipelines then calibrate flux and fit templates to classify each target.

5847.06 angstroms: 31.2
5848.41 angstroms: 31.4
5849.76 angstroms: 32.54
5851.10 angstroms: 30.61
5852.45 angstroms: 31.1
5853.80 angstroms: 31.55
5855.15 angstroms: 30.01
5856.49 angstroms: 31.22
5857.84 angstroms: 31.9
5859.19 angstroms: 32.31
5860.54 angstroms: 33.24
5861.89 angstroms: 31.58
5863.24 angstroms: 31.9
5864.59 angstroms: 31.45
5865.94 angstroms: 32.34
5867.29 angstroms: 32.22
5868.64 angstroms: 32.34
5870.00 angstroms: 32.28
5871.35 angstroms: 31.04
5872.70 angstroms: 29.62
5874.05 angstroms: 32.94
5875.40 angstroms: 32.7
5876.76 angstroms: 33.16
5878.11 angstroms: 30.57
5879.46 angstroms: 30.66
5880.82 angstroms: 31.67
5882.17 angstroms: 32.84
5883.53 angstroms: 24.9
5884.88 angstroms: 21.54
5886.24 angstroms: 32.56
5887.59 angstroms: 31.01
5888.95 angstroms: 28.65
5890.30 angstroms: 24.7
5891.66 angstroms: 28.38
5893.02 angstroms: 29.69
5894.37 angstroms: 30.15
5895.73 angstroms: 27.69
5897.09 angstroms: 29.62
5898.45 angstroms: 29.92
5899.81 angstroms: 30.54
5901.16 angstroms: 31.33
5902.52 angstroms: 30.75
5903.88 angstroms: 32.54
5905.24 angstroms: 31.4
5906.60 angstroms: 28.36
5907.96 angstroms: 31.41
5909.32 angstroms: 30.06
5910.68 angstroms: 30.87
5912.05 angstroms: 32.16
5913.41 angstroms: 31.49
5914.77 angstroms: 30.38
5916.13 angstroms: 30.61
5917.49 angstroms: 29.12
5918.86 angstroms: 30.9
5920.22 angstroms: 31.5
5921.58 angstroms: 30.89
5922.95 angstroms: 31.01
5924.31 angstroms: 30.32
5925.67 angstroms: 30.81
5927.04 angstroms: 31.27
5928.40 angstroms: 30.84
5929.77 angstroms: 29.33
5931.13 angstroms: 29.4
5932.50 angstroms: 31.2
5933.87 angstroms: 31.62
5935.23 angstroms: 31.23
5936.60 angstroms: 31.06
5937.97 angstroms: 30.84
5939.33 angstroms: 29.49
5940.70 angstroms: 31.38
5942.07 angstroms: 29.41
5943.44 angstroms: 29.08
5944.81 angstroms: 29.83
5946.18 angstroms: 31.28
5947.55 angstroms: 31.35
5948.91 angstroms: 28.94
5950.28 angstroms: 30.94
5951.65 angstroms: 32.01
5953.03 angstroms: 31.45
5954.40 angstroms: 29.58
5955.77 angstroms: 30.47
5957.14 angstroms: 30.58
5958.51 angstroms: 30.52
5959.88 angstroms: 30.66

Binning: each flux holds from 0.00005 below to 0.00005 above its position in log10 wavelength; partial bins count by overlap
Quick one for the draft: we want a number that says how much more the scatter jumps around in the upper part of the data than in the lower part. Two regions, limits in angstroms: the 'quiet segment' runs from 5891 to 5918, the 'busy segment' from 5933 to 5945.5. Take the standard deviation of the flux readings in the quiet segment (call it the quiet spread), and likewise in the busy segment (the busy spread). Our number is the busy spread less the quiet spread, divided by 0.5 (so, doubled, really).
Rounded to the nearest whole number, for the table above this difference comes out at -1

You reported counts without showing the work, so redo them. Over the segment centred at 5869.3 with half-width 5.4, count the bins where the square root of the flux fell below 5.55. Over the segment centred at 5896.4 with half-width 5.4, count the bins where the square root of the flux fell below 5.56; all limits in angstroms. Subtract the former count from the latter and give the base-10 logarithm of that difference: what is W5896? 0.78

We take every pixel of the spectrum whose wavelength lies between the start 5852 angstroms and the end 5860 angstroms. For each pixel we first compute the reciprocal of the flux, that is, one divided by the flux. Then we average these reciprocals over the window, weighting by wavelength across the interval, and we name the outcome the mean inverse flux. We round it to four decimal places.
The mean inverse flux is 0.0319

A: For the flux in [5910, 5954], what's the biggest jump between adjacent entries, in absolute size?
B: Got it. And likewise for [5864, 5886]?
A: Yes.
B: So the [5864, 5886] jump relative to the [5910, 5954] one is 3.3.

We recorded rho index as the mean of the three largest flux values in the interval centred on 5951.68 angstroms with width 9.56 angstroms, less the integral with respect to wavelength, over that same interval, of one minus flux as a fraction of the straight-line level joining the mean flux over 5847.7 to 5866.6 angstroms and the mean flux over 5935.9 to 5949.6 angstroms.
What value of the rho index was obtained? 31.8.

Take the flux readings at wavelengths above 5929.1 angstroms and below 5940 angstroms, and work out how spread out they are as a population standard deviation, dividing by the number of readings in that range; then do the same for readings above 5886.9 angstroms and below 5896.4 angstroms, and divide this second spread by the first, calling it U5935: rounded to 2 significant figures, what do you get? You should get 2.1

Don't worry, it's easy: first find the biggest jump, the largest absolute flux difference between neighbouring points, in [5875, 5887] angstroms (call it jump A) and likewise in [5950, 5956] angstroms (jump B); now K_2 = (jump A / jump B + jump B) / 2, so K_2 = 3.88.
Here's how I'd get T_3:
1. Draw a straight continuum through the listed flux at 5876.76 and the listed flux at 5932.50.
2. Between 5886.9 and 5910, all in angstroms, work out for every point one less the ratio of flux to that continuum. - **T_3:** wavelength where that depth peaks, 5890.30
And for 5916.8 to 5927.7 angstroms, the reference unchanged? 5917.49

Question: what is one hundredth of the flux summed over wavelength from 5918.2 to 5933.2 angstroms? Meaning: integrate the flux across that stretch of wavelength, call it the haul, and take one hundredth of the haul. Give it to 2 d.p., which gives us 4.60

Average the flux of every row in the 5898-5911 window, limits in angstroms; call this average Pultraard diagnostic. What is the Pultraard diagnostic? 30.7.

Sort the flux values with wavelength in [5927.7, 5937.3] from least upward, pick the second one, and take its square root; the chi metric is 5.42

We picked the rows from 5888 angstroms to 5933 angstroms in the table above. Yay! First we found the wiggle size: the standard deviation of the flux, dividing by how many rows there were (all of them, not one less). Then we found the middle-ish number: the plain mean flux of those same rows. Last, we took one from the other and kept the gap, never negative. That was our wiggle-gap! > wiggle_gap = 28.8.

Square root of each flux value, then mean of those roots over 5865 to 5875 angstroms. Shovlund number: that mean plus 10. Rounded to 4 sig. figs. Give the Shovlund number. 15.64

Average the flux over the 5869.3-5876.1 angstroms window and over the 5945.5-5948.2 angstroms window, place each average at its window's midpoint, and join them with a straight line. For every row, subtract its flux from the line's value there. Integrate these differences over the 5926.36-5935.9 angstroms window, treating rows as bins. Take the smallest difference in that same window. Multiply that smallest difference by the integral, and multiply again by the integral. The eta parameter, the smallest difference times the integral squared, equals -11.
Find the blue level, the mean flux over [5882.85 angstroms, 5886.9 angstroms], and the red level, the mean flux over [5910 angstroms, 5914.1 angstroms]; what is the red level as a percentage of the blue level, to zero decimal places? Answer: 120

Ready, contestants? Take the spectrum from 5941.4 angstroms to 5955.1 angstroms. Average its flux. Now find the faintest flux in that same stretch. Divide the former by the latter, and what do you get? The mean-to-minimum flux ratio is 1.05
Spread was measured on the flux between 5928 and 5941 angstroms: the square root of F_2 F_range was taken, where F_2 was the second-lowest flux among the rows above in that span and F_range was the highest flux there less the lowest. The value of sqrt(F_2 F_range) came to 8.2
